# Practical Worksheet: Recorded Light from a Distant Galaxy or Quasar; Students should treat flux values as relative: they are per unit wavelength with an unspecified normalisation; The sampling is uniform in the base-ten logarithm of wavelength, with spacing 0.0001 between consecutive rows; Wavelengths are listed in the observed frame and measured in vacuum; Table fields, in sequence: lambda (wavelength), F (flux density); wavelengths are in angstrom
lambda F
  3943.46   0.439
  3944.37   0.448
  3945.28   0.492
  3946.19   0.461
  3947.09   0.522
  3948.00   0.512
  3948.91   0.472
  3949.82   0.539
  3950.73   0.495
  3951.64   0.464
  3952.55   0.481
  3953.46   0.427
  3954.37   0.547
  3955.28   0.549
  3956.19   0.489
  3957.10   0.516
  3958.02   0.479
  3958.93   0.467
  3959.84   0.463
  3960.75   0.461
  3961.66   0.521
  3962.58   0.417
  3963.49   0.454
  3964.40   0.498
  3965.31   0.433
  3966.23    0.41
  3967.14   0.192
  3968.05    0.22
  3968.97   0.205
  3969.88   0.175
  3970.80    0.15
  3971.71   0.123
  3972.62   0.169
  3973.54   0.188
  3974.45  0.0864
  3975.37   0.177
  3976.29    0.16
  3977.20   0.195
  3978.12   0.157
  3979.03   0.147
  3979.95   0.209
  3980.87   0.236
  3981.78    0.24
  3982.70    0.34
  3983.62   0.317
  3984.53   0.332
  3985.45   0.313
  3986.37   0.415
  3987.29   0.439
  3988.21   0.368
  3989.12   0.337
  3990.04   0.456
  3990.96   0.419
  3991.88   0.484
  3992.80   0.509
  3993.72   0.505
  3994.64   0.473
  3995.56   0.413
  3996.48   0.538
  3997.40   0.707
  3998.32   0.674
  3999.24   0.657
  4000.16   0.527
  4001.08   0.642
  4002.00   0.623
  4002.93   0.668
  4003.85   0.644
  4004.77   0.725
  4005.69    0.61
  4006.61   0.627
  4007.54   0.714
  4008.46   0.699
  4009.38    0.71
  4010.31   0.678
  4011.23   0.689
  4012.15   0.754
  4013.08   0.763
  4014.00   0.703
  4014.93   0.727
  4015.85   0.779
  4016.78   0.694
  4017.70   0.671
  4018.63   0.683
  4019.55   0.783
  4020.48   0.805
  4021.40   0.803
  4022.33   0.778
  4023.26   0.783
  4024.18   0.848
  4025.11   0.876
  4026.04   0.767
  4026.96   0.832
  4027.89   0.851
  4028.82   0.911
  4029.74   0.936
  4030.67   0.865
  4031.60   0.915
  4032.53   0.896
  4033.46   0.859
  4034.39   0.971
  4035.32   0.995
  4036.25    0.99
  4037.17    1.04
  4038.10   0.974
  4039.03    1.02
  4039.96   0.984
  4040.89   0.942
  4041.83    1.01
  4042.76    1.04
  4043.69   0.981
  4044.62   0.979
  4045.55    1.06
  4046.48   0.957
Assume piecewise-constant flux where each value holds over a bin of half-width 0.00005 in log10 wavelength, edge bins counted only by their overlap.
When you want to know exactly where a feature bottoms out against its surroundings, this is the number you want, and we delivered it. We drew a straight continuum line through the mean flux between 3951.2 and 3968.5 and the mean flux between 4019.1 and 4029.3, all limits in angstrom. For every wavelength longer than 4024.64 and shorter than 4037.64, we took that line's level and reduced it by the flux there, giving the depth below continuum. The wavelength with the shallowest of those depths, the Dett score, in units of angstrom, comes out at 4037.17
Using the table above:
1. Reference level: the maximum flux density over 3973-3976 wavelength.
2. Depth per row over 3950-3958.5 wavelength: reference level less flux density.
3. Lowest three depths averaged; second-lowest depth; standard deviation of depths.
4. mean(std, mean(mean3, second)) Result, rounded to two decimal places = -0.16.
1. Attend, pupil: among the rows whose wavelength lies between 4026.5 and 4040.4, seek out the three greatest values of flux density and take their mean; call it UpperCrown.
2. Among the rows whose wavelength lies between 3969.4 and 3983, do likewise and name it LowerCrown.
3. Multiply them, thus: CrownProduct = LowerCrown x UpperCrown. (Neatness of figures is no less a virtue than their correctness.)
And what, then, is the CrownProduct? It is 0.28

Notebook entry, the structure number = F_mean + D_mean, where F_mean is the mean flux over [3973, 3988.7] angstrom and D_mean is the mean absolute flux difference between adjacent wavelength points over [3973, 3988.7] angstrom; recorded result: 0.30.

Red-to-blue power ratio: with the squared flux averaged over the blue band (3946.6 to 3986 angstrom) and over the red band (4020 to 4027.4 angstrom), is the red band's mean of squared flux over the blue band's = 4.6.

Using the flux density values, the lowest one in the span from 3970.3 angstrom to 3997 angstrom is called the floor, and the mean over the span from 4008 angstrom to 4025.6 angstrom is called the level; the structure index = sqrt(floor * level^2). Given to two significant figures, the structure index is 0.22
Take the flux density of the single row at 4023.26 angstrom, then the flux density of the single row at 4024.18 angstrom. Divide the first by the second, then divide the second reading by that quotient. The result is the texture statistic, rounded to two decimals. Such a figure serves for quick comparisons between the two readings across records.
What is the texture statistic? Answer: 0.92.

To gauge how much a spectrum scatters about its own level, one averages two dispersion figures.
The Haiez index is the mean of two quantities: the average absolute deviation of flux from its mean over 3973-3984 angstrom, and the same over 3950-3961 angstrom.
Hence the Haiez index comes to 0.0403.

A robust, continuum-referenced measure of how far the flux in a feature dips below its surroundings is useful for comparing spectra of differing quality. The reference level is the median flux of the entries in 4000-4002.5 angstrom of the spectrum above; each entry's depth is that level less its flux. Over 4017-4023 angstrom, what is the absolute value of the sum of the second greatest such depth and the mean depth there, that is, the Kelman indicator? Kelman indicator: 0.2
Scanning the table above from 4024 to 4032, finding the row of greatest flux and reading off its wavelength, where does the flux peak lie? 4029.74 angstrom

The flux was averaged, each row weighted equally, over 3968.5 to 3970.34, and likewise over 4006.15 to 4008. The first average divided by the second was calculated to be 0.3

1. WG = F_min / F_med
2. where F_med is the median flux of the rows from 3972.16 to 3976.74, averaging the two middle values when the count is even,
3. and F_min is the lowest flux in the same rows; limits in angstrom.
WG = 0.51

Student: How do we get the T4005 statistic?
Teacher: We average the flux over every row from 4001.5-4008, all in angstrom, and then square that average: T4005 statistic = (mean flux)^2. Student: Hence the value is 0.43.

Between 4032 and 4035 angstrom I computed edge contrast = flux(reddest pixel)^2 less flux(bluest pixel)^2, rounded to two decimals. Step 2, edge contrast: 0.14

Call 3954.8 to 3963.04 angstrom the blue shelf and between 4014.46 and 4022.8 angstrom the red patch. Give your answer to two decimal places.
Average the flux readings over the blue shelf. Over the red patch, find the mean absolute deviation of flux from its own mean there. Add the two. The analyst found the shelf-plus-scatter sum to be 0.53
